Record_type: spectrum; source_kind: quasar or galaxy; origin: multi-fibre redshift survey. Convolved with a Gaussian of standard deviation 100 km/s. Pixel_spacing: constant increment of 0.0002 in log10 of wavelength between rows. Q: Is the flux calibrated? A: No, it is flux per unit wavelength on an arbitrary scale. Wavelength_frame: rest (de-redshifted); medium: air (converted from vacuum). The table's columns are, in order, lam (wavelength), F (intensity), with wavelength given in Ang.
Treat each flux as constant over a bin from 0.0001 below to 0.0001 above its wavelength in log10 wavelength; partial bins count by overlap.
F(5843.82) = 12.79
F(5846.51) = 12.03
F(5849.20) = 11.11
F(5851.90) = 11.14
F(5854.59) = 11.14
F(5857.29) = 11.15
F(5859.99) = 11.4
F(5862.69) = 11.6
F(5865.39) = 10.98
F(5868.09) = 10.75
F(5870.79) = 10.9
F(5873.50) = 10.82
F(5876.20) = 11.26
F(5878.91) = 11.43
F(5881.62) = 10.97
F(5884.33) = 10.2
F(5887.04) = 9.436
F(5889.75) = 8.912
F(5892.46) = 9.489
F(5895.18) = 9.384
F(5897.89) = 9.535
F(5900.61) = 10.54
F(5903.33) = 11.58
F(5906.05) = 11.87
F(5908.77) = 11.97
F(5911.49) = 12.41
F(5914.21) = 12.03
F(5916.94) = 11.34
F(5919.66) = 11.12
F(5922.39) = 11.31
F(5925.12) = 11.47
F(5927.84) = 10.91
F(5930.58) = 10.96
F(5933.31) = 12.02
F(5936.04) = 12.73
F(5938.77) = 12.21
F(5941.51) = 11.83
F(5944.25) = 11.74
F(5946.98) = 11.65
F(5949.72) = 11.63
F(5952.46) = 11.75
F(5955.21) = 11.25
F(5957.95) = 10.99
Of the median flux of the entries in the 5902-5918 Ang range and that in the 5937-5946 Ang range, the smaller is 11.83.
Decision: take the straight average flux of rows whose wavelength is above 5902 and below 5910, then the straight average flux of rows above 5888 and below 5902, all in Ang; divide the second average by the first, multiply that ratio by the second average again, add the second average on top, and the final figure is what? 17.3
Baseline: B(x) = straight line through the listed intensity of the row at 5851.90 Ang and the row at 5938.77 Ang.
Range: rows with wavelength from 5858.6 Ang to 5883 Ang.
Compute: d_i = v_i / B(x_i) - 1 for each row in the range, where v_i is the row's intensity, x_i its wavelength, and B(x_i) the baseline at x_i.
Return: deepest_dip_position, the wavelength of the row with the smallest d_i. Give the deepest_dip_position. 5868.09 Ang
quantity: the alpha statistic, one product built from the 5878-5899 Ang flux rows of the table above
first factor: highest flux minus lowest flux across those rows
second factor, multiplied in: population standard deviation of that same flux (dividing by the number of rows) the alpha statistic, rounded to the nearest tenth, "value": 2.1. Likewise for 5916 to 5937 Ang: 1.0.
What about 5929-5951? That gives 0.8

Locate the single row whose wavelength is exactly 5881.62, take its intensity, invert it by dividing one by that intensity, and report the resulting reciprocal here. 0.091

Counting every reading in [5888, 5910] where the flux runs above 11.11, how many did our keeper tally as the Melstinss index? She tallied 3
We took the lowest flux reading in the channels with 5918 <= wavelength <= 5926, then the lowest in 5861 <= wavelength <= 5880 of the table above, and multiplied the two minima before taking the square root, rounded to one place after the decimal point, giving 10.9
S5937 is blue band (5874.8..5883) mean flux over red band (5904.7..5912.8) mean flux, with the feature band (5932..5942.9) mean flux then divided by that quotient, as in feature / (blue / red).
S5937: 13.1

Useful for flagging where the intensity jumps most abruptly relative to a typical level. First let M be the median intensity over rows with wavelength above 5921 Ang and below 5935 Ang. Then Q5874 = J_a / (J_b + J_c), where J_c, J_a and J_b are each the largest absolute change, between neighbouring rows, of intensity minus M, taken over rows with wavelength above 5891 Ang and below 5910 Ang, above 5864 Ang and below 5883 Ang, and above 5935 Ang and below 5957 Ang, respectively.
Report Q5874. 0.29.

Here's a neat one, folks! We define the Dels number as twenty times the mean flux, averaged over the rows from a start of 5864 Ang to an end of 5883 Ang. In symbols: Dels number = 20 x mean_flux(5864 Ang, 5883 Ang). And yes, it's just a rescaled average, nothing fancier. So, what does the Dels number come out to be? 220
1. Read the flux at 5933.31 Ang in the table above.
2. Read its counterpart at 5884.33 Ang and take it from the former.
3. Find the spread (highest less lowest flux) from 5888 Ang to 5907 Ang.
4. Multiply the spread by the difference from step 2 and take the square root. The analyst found 2.3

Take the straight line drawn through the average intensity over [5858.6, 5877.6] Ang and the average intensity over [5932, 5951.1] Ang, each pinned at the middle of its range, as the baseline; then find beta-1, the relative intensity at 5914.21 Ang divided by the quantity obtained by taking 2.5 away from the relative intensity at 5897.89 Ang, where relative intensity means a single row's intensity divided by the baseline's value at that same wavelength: -0.619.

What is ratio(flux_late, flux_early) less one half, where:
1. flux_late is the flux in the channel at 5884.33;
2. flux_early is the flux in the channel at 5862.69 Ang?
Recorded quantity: 0.38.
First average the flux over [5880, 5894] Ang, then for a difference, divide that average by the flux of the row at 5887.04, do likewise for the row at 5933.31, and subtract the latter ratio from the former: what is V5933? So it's 0.22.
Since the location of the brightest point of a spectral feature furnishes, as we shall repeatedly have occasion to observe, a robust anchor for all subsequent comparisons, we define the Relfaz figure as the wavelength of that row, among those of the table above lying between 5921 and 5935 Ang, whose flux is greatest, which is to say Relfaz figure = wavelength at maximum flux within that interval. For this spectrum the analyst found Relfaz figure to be 5933.31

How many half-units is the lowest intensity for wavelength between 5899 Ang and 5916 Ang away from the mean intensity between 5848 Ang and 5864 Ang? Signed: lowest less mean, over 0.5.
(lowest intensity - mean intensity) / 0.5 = -1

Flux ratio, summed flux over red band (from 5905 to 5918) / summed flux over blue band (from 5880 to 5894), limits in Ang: 1.22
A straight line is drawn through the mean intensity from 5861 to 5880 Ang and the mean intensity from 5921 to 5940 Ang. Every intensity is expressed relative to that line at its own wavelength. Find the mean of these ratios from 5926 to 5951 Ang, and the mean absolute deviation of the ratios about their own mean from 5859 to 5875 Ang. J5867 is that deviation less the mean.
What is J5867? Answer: -0.972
